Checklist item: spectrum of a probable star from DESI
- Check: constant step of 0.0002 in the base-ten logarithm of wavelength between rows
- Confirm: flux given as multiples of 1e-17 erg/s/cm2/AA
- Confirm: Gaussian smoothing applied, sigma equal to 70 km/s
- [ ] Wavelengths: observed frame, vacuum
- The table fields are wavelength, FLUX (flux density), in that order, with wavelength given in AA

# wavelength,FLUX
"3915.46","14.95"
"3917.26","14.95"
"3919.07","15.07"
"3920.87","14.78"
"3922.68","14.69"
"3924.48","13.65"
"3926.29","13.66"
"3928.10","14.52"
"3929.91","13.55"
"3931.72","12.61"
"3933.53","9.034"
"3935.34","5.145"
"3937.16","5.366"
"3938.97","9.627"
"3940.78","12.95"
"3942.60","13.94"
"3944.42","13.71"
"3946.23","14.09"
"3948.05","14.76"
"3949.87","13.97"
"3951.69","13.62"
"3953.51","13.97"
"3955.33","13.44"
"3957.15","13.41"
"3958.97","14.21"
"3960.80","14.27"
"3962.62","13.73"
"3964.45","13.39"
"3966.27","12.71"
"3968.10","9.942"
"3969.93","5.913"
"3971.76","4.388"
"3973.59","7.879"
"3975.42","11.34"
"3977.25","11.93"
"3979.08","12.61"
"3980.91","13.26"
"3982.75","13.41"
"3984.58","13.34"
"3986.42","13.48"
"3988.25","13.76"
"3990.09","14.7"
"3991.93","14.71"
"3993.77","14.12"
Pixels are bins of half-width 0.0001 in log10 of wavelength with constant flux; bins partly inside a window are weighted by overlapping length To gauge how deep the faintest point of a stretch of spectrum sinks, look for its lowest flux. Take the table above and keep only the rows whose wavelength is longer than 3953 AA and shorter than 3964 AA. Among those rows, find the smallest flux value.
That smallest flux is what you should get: 13.41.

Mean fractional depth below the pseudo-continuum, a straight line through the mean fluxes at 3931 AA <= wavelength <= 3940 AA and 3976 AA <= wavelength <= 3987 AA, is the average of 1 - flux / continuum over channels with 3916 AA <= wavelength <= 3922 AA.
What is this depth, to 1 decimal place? -1.2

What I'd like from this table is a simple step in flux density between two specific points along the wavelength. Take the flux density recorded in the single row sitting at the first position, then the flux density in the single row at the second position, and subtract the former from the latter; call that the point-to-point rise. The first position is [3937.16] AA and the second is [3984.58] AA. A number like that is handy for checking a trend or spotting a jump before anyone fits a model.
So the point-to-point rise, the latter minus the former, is 8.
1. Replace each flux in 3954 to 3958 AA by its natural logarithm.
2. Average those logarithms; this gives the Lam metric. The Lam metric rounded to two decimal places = 2.60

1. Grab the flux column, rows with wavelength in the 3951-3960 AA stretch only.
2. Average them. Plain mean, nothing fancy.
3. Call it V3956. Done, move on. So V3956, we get 13.7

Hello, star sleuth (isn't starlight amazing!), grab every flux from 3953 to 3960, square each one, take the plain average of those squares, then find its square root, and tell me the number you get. 13.8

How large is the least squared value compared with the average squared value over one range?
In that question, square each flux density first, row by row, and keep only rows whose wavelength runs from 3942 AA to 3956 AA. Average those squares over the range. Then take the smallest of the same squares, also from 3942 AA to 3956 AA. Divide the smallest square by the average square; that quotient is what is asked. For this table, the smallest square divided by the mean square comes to 0.93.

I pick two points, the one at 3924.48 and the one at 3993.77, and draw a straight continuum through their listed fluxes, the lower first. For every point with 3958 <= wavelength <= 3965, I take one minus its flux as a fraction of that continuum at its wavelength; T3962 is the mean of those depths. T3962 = 0.00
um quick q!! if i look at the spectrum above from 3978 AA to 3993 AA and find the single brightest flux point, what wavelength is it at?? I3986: 3991.93 AA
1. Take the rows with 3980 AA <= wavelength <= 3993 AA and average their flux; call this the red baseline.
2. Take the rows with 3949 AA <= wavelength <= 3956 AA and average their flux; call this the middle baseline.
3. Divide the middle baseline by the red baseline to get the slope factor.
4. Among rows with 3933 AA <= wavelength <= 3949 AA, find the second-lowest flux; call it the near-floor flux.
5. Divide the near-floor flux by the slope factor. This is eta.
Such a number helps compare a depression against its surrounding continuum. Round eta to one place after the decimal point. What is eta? 5.4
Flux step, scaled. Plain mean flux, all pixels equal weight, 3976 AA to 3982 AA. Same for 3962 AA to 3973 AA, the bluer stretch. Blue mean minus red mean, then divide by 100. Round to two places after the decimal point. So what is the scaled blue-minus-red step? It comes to -0.03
